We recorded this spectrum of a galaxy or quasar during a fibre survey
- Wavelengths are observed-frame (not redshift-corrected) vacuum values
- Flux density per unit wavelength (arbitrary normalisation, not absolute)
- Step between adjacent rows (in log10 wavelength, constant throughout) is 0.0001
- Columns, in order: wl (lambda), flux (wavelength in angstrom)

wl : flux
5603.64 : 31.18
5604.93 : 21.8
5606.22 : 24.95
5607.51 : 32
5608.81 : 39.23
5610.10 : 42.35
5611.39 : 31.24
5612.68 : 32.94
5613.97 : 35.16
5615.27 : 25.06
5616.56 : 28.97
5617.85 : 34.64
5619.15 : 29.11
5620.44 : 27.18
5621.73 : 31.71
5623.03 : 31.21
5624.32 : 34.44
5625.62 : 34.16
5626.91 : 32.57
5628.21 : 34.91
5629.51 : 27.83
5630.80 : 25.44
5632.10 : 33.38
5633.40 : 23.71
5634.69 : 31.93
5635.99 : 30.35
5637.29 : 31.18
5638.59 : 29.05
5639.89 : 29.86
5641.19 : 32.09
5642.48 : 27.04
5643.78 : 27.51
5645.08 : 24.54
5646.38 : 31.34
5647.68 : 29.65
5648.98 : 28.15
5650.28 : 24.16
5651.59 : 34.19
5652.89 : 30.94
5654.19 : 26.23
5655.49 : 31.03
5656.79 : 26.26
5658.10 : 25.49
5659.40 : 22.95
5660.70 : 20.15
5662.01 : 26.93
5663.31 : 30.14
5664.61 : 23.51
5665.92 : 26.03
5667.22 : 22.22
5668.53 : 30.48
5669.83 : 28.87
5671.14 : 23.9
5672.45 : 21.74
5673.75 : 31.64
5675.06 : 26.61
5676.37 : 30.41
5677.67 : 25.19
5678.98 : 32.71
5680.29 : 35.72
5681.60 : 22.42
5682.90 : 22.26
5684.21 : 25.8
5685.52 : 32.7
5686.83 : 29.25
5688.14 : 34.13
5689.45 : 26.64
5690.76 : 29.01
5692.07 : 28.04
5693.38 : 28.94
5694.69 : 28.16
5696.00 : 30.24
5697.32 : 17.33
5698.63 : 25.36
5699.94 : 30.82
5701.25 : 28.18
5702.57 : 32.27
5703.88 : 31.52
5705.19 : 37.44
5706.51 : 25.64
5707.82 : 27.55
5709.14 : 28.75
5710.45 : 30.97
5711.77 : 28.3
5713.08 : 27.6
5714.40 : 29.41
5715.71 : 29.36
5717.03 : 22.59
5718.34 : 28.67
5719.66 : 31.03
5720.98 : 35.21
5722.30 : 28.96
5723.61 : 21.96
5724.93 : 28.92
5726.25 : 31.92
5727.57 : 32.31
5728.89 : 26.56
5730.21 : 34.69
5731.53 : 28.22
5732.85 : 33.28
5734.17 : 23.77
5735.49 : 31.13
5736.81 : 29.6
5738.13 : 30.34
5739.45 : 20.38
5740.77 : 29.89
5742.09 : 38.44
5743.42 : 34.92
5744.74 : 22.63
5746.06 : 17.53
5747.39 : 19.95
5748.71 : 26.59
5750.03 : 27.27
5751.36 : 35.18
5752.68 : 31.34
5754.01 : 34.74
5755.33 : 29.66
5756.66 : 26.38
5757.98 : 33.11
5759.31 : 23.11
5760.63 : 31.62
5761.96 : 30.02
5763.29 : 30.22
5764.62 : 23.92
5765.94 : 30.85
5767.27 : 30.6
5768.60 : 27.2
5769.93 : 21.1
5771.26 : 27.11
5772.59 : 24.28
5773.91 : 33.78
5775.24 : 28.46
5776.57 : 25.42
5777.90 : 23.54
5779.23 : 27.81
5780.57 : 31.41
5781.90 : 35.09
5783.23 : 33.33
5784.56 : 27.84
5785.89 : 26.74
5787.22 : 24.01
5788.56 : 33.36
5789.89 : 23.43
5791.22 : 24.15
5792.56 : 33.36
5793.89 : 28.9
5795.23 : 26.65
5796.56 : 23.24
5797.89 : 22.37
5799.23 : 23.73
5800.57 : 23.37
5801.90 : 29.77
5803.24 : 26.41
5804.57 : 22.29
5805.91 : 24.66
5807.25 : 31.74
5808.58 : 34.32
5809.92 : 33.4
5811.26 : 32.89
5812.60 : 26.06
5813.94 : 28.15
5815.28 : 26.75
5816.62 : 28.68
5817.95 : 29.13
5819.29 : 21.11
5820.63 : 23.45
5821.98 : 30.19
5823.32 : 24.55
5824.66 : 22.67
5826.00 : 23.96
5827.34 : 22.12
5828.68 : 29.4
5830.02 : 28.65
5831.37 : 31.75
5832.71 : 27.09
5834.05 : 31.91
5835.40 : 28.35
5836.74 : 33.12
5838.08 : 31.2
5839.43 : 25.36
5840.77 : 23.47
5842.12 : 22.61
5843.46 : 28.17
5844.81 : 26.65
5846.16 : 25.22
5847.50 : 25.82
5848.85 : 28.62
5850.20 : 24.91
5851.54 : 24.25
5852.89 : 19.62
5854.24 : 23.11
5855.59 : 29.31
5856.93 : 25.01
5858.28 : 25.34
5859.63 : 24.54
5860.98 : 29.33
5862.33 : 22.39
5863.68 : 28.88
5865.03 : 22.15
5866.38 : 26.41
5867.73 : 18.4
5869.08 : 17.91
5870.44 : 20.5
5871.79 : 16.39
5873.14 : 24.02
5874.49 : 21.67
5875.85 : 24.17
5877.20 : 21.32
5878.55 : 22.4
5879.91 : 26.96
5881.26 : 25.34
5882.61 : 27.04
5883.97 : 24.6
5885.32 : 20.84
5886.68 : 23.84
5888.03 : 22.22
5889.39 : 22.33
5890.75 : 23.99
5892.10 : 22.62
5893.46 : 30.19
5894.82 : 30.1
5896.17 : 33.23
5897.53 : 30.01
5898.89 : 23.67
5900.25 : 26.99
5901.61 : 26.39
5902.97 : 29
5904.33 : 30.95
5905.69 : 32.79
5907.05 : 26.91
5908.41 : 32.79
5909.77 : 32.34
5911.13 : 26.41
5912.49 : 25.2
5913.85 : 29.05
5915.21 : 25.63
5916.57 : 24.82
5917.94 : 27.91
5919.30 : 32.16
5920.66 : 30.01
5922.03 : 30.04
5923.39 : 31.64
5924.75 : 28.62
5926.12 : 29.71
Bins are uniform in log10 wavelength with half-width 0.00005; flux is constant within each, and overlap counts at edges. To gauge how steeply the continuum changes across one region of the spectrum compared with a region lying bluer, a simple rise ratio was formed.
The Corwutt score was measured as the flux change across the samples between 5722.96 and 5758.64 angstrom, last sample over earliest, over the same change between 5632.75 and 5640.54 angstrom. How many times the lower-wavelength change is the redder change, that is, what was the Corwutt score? 1.8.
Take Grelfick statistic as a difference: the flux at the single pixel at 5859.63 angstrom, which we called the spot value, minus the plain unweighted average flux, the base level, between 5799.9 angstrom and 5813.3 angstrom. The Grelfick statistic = -4.0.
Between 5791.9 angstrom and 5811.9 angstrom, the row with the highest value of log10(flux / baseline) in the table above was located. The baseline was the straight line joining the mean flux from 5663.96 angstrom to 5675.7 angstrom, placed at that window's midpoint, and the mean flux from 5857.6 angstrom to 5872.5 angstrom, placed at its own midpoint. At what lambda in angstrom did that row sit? 5808.58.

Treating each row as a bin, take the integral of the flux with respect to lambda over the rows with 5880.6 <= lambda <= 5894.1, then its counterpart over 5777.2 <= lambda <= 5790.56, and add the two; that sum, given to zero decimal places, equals 711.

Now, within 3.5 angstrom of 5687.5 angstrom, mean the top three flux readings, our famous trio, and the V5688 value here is 32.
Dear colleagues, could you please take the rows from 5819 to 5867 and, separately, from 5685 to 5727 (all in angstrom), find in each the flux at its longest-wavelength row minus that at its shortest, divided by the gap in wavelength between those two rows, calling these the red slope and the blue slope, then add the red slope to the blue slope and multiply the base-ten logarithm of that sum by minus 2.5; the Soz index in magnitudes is 2.6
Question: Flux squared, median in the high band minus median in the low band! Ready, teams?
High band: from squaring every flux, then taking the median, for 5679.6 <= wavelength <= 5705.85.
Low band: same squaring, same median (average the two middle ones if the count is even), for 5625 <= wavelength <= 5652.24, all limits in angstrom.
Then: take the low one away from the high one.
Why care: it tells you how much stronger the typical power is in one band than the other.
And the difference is -52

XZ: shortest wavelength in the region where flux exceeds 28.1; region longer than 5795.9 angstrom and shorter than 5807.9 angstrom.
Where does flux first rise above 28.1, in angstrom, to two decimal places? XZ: 5801.90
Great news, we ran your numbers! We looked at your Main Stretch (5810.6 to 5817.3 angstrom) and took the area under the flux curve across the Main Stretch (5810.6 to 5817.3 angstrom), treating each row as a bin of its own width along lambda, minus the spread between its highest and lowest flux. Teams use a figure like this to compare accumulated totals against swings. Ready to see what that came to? 184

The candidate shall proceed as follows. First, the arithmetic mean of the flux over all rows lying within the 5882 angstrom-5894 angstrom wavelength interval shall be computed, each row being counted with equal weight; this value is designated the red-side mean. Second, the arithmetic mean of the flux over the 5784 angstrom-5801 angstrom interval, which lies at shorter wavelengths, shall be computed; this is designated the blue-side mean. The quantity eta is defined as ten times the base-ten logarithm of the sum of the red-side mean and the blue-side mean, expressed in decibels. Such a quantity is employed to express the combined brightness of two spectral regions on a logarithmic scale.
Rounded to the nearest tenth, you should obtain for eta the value 17.0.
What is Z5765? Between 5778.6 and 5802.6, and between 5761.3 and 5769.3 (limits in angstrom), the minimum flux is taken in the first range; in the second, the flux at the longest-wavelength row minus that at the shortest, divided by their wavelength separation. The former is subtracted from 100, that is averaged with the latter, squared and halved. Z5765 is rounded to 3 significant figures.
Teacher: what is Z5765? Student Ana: 745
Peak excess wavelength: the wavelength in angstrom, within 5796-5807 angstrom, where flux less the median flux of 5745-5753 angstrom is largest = 5801.90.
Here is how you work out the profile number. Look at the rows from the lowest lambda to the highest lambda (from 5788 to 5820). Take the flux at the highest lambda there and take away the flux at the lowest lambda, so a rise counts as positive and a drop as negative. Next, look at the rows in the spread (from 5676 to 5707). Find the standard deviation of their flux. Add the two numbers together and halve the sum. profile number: -3.9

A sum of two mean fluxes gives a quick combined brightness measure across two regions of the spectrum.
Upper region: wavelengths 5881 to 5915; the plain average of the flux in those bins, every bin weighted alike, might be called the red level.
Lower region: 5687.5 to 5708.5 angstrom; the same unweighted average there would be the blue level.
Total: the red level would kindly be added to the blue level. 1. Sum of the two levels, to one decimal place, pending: 56.0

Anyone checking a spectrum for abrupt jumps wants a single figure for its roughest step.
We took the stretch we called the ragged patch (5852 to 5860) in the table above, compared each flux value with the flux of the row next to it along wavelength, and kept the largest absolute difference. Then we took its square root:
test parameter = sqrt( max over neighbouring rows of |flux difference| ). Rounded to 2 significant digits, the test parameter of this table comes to 2.5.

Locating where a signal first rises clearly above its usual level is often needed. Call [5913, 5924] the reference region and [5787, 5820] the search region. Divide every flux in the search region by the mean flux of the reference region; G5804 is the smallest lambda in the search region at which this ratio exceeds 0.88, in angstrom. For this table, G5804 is 5788.56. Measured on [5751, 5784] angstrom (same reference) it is 5751.36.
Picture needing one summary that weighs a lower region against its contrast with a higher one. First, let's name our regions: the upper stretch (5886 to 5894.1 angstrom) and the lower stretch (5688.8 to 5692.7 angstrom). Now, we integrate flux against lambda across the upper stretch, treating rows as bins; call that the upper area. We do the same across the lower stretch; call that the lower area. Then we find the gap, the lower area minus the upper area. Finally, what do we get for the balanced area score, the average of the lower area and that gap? 11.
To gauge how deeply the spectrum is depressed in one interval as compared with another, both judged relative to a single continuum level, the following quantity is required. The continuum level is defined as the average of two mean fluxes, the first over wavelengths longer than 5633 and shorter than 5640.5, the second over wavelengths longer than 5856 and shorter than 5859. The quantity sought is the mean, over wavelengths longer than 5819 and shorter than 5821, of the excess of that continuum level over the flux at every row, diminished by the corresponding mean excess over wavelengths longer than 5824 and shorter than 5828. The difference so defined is 0.6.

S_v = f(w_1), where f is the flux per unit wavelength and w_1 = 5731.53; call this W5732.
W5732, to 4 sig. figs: 28.22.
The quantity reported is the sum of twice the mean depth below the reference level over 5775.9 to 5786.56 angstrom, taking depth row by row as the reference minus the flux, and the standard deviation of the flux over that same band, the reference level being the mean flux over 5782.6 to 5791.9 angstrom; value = 1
